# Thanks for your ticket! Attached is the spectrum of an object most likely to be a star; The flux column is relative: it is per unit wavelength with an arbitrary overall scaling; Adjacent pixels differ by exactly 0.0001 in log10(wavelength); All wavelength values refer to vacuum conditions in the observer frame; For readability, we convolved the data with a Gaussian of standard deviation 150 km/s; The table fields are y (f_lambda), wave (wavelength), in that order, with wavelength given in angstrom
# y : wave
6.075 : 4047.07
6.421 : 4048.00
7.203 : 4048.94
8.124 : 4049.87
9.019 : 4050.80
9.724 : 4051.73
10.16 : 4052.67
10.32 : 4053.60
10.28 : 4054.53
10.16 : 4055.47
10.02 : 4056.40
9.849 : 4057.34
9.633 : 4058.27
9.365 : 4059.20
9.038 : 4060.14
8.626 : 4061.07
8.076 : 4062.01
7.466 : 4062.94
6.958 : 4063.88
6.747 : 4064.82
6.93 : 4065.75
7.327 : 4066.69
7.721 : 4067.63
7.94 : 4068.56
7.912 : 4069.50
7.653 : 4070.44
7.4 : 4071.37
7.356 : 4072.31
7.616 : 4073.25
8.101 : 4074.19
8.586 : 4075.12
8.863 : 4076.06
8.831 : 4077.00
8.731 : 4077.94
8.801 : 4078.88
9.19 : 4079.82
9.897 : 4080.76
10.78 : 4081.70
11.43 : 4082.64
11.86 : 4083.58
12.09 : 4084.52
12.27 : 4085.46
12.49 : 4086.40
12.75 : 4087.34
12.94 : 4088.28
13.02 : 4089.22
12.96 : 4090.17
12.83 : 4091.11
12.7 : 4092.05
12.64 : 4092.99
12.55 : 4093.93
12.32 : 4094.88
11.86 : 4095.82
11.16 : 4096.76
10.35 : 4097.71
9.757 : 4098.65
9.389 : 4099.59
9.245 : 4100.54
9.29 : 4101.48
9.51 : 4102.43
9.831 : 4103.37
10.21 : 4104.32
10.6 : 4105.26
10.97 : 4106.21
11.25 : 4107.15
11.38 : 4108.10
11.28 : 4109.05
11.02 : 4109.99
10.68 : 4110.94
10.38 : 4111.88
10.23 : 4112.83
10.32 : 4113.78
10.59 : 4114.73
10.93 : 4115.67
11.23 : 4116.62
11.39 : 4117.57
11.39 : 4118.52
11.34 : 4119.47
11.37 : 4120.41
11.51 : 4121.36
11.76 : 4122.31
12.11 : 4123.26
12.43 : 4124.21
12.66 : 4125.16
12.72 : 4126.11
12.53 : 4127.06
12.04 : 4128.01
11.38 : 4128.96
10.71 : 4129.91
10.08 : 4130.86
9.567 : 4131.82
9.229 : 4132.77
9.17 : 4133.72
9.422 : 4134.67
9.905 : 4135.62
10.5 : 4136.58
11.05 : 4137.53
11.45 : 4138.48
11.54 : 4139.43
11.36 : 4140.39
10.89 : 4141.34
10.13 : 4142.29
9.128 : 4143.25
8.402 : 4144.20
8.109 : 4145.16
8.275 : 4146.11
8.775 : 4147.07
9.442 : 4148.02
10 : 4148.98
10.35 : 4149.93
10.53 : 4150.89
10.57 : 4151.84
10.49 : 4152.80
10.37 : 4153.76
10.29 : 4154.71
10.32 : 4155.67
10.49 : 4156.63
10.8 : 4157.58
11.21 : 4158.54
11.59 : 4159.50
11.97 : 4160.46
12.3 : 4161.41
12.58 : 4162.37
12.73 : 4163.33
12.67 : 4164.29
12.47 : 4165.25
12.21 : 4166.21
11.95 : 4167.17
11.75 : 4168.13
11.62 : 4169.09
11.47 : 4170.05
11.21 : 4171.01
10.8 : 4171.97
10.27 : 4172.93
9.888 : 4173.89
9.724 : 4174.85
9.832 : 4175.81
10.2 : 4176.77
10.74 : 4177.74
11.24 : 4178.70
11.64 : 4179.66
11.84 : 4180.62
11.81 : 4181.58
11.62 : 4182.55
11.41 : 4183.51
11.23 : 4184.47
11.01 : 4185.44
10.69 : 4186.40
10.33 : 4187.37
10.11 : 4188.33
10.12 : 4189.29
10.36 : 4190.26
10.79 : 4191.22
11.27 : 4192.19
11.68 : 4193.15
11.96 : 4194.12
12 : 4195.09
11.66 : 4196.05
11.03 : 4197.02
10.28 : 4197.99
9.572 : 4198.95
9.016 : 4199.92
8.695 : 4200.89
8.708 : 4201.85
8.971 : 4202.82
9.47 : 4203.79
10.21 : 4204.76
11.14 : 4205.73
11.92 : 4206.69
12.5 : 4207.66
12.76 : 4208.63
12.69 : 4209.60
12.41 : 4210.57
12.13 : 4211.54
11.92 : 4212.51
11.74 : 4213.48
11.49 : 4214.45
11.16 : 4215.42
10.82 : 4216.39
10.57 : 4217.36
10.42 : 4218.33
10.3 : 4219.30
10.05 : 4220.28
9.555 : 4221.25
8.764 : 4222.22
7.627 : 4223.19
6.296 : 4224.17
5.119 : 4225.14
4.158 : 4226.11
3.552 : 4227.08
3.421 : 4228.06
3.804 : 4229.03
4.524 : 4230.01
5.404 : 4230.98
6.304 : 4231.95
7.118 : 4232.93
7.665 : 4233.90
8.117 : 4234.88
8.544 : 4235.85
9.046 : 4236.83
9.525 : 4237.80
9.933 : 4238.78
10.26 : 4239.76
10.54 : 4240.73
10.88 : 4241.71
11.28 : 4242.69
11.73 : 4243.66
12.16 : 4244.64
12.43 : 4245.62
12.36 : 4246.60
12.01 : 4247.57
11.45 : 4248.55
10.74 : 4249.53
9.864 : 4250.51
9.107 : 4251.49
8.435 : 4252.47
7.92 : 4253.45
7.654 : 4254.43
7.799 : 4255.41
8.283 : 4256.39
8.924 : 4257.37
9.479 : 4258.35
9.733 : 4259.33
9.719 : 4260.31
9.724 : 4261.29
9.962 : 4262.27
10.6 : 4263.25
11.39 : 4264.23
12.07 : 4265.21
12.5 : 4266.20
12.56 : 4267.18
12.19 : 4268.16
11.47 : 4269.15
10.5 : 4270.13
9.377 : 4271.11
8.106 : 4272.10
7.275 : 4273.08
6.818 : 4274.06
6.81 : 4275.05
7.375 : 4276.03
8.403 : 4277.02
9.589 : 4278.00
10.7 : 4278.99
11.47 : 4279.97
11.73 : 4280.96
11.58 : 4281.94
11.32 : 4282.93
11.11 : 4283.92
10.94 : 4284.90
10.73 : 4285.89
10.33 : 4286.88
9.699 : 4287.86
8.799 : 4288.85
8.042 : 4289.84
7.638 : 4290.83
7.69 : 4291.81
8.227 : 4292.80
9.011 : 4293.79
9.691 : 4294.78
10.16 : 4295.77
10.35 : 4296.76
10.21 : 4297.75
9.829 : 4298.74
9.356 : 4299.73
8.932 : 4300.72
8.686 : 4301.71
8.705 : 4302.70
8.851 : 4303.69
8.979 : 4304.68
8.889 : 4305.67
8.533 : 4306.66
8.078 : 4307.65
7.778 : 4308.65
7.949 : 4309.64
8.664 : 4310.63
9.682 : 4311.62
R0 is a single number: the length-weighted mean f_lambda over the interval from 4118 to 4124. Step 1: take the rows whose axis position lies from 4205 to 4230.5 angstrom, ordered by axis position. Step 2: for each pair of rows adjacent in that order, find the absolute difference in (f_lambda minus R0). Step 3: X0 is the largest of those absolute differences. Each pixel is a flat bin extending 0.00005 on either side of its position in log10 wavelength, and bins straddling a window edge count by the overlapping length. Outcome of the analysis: 1.3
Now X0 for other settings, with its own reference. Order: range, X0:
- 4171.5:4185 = 0.5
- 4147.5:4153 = 0.6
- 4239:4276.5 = 1.3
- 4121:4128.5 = 0.5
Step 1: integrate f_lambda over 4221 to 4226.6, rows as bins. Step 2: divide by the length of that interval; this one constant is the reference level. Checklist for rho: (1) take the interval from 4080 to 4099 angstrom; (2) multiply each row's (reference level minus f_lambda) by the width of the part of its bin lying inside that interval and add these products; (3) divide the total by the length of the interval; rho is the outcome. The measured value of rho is -5.1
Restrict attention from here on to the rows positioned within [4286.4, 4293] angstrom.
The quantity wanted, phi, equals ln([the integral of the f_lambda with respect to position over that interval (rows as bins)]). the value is 4.0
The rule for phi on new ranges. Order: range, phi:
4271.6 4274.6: 3.1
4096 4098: 3.1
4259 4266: 4.3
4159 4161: 3.2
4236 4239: 3.3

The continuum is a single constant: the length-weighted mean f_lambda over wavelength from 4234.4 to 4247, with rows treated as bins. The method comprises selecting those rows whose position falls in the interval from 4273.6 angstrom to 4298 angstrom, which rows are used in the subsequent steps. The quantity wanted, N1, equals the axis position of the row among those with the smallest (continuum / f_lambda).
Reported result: 4280.96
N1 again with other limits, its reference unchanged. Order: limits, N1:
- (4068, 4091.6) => 4089.22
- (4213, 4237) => 4213.48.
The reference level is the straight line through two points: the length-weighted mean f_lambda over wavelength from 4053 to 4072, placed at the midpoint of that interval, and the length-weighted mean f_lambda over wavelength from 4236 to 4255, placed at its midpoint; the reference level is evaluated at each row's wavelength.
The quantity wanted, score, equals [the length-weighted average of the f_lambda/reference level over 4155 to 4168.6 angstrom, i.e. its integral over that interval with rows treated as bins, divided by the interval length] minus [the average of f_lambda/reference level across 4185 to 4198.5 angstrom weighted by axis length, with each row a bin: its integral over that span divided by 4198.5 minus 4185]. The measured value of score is 0.12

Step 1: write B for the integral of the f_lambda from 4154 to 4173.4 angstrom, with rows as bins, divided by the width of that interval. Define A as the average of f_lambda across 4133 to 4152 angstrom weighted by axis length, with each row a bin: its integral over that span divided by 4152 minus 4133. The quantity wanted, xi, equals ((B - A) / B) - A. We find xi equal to -9.8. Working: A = 9.9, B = 11.5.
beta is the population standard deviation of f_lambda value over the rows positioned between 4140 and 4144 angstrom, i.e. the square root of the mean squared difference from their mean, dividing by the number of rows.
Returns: 0.84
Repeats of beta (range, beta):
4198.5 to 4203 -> 0.32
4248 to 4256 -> 1.34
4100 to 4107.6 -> 0.72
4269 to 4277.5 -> 1.57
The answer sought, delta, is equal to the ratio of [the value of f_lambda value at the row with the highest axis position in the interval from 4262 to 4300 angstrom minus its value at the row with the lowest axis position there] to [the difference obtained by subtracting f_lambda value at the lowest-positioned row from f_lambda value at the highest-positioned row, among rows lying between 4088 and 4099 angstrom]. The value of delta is 0.2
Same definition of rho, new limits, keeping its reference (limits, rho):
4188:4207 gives -3.6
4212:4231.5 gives -1.2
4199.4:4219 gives -4.1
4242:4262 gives -3.2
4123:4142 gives -4.2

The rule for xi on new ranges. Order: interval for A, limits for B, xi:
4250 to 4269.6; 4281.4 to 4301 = -10.0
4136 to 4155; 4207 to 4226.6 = -10.1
